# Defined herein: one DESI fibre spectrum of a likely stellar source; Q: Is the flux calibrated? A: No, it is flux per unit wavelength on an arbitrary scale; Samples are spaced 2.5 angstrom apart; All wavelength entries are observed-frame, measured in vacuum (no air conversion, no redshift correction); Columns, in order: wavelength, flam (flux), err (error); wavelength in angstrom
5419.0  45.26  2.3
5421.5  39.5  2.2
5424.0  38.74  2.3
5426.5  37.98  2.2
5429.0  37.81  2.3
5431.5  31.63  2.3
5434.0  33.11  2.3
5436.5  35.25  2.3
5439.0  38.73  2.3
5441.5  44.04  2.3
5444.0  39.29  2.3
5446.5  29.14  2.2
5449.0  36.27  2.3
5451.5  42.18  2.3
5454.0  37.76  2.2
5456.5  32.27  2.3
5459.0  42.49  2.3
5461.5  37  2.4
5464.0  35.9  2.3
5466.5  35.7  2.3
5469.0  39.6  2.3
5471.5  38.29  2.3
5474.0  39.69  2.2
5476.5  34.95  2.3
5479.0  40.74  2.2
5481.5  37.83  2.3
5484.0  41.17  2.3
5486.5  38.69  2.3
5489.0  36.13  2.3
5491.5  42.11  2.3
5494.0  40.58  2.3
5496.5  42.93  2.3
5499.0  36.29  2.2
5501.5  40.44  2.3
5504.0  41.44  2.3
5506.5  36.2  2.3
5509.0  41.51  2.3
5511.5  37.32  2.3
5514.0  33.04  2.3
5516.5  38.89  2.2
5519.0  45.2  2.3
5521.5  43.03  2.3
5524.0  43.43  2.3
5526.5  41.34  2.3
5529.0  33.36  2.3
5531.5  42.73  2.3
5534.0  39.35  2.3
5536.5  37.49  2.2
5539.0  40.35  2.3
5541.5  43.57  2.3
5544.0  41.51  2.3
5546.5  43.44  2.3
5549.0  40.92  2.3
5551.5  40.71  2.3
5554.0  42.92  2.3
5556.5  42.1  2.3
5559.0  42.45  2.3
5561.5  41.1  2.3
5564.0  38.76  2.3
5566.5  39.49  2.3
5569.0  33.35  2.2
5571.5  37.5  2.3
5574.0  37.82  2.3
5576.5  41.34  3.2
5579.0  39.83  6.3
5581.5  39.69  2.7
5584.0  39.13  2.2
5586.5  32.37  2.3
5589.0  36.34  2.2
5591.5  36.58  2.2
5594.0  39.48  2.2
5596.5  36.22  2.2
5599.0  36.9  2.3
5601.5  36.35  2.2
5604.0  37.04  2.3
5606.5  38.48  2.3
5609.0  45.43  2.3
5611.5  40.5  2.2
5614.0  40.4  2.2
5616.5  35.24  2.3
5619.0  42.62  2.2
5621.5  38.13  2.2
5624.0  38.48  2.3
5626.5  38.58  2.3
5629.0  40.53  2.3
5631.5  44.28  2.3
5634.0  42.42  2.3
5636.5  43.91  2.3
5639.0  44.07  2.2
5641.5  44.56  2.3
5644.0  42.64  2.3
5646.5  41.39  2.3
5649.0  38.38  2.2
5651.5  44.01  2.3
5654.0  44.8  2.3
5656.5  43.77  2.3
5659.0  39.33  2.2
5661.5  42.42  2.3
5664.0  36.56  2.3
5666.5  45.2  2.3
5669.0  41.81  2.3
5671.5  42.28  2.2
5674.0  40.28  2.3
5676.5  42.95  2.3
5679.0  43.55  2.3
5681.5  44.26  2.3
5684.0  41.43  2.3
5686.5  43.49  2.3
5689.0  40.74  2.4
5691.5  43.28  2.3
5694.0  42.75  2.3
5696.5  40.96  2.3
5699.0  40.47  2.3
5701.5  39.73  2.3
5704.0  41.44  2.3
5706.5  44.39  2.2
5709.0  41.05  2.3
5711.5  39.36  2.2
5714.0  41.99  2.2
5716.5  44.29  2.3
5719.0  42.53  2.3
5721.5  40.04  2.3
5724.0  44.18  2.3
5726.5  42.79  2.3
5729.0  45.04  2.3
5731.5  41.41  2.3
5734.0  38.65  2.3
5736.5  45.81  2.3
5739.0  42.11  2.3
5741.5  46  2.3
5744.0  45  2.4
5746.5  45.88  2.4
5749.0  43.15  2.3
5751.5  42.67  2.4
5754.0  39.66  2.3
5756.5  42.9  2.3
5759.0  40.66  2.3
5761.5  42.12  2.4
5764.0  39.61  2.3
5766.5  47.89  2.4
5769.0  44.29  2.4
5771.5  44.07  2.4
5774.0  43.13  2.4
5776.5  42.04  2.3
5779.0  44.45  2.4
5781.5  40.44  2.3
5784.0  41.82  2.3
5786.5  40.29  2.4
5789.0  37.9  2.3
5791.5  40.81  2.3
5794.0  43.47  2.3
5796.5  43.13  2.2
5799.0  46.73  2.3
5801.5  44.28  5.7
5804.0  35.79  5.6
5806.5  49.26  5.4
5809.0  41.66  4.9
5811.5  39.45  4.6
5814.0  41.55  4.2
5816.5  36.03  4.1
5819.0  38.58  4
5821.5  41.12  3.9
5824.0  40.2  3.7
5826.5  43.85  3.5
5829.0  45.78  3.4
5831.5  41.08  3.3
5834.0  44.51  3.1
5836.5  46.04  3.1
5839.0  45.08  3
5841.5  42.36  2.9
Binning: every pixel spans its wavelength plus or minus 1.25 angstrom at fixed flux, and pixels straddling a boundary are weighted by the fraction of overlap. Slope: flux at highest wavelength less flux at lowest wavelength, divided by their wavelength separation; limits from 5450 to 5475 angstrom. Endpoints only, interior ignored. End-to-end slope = -0.11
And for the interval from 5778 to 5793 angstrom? -0.29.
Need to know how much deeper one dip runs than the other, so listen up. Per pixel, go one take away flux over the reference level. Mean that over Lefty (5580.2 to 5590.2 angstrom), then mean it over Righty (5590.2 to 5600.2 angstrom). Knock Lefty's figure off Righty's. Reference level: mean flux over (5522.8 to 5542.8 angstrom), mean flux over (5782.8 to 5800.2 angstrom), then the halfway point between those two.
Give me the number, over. -0.010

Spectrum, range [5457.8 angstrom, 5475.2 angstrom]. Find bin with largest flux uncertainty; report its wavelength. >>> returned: 5461.5 angstrom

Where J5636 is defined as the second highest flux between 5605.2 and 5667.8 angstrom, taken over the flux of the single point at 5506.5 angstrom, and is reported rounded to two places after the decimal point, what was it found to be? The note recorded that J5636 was 1.25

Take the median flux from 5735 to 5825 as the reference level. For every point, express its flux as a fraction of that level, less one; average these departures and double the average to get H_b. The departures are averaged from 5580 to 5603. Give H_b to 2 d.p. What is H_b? -0.24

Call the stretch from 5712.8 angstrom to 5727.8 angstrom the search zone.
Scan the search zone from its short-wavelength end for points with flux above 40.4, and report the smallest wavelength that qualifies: 5714.0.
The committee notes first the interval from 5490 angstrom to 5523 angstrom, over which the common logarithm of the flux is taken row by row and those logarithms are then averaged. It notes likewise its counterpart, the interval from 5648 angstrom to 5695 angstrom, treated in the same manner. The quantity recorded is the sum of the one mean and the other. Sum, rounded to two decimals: 3.22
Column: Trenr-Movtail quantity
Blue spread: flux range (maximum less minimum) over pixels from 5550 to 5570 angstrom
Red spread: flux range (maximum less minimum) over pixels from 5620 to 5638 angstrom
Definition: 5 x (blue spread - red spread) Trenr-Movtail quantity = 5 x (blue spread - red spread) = 17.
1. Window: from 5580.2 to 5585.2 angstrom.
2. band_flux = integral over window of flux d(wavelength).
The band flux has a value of 197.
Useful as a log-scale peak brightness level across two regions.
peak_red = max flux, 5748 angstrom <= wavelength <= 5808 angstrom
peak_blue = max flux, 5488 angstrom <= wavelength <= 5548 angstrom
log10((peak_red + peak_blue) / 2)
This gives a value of 1.674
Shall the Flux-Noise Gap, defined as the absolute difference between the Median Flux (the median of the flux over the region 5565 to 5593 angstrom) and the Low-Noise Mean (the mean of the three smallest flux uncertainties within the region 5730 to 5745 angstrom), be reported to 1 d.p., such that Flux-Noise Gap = 35.5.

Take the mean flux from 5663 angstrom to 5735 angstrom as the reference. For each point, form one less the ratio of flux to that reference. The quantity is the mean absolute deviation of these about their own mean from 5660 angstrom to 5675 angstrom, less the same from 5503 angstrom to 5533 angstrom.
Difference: -0.032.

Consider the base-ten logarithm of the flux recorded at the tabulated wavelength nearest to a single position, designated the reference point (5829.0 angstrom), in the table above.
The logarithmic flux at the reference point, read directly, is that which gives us 1.661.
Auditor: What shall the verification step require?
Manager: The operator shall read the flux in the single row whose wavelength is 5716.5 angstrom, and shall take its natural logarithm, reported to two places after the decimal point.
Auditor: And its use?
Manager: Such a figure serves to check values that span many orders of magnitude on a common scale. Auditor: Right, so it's 3.79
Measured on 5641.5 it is 3.80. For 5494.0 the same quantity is 3.70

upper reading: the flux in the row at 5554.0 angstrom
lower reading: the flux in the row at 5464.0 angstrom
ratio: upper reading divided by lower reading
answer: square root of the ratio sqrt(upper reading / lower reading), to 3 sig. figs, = 1.09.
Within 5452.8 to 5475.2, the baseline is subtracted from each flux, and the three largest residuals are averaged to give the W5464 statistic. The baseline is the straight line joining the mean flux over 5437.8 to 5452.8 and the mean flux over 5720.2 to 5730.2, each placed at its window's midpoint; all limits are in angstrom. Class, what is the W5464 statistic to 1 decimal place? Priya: 1.9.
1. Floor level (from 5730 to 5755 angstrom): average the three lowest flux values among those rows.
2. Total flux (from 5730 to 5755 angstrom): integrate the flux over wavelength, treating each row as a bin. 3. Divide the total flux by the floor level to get 27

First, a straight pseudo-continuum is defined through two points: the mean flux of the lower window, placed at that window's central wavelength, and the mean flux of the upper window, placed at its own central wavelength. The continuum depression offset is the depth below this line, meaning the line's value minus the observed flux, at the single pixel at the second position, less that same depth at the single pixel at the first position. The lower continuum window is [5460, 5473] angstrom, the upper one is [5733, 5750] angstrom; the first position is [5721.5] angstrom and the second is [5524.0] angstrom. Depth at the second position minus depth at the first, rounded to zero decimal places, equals -8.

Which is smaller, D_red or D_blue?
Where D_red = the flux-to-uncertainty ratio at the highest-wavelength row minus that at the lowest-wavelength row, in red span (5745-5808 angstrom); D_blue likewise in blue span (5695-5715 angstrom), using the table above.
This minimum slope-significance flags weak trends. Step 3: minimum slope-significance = -10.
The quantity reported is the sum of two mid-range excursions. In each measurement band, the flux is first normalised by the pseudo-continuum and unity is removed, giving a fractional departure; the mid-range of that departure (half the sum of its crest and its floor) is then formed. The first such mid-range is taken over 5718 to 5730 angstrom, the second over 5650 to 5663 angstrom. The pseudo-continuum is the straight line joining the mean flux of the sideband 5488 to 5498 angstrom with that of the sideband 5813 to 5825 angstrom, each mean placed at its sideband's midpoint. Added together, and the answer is 0.12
